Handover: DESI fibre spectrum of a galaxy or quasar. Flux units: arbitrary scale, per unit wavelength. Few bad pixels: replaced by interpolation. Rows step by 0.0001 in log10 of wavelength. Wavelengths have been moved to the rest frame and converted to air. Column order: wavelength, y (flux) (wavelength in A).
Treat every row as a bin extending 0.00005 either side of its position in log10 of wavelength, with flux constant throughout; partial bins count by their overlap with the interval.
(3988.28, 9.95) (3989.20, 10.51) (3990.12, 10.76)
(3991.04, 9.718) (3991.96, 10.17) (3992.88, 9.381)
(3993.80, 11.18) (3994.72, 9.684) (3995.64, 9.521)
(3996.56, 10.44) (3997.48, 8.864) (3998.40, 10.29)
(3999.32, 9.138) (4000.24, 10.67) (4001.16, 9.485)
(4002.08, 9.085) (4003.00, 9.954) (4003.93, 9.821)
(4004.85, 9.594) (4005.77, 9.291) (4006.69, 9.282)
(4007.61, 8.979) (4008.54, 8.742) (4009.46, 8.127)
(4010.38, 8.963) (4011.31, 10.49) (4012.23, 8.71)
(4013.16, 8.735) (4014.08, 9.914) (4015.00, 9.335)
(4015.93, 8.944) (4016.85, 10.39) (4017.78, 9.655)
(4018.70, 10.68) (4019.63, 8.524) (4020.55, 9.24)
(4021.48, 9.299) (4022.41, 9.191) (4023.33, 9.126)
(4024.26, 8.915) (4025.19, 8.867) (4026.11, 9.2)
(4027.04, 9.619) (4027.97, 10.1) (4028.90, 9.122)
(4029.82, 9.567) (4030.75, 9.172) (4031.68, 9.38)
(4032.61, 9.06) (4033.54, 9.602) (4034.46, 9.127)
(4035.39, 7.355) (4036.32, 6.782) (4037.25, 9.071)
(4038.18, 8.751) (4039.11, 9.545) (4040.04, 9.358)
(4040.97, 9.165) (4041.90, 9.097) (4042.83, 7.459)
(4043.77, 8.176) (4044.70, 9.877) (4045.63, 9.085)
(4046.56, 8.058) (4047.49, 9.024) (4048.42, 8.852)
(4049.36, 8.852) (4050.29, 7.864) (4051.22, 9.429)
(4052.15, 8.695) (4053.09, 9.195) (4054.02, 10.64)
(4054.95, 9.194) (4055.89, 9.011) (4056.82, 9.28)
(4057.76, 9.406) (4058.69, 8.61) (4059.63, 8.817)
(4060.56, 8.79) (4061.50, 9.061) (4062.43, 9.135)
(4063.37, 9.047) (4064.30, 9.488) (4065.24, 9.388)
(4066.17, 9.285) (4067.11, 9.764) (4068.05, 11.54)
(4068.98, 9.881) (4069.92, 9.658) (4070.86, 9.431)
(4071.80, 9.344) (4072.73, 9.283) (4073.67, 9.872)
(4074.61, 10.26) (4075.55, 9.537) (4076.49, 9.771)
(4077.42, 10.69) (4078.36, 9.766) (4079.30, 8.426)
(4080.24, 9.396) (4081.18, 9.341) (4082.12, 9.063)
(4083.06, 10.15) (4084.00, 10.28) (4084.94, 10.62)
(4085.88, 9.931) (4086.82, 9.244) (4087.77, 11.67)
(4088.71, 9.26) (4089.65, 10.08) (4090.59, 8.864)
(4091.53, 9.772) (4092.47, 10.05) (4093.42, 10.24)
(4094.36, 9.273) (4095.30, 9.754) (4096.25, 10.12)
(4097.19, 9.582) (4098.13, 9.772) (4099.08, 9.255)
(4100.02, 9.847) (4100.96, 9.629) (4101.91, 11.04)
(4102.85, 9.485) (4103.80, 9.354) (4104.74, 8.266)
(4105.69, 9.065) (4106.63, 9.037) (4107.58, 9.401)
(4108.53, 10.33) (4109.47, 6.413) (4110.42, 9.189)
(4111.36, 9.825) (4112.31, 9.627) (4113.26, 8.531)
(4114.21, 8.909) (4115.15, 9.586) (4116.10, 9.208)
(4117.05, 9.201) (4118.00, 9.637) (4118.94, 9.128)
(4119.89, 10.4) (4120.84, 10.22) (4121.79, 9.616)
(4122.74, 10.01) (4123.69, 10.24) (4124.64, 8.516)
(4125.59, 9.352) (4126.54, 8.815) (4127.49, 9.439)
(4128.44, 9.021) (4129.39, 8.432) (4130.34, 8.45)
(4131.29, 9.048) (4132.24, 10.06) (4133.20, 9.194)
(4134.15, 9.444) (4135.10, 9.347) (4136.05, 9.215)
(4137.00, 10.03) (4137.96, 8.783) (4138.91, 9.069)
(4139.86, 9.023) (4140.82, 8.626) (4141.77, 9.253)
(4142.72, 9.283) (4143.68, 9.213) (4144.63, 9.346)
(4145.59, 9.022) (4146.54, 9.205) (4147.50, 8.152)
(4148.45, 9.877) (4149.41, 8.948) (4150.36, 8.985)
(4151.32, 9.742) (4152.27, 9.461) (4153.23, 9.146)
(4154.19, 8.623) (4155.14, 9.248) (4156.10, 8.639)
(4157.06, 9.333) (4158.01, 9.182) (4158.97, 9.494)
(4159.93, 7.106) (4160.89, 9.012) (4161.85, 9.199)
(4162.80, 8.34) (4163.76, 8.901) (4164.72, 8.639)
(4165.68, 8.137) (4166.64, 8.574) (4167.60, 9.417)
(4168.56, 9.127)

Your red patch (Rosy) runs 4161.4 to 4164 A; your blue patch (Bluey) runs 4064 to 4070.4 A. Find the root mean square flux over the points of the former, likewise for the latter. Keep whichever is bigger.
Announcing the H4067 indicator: 9.9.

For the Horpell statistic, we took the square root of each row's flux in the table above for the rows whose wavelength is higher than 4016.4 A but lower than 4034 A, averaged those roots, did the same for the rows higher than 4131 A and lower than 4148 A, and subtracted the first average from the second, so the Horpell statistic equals -0.04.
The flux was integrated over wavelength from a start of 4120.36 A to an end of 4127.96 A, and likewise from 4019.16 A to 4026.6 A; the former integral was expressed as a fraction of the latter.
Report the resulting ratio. 1.08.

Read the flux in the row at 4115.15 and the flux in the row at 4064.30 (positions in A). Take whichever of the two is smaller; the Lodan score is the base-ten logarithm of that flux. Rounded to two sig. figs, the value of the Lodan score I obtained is 0.98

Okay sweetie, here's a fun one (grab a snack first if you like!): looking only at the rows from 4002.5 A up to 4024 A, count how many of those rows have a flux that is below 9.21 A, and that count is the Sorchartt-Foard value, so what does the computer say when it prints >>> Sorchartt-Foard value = 10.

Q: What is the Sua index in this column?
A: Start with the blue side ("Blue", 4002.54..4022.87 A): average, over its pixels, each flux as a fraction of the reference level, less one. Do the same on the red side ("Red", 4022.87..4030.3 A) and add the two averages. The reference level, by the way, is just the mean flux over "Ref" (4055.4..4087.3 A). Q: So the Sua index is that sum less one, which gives -1.04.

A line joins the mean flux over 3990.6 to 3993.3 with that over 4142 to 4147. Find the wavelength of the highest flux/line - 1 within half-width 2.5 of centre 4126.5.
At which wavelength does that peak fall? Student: 4127.49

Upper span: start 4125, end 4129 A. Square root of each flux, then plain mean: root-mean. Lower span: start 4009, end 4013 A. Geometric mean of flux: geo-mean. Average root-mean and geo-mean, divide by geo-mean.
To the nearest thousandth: 0.667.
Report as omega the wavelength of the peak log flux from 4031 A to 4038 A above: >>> 4033.54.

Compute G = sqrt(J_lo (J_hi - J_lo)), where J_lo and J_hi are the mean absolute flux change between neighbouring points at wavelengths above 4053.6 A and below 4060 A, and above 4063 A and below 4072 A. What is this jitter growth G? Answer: 0.18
